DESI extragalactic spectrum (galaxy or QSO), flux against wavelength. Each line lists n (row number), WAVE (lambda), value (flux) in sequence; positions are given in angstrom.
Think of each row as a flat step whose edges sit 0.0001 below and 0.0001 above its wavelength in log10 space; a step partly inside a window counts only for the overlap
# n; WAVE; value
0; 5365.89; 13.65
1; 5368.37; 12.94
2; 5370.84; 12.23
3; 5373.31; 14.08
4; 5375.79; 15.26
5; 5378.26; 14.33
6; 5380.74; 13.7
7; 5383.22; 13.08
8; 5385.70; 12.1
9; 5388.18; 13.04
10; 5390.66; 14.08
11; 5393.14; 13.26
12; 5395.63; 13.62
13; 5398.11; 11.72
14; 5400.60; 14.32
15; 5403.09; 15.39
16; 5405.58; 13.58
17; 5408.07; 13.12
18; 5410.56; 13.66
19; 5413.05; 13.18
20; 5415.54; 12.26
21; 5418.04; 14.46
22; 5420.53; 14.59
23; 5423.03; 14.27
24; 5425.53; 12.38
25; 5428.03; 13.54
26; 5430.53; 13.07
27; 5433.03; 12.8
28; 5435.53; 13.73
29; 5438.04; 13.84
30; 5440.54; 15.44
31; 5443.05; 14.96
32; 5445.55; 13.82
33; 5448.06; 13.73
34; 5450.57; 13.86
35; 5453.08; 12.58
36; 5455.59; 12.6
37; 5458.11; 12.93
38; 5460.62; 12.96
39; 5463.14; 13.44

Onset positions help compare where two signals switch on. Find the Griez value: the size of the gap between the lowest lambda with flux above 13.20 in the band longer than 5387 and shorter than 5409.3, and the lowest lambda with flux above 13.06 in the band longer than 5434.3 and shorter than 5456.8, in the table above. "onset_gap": 44.9 angstrom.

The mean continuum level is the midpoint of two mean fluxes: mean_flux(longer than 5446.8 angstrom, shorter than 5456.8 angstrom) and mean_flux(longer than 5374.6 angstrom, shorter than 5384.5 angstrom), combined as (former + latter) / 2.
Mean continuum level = 13.6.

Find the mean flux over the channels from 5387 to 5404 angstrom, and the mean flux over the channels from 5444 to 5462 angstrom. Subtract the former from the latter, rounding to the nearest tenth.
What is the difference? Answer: -0.4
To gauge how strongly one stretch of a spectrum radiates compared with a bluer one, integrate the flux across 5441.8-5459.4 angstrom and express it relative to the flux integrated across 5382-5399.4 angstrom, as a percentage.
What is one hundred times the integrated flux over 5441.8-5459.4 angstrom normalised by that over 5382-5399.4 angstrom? 105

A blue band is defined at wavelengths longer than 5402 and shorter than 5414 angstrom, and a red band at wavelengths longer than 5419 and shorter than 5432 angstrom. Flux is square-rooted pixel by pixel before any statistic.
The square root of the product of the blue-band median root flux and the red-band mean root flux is 3.68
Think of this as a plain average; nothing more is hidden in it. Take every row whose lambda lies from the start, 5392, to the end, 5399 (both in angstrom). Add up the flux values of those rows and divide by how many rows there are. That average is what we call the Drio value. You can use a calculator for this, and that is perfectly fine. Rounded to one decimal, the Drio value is 12.9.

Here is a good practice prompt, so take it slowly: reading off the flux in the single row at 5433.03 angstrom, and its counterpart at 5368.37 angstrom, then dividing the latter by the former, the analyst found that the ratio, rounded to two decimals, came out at 1.01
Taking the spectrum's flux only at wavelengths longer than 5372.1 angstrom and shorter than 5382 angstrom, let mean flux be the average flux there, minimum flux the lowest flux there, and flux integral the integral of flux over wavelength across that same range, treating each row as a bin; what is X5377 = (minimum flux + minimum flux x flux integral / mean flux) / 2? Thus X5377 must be 75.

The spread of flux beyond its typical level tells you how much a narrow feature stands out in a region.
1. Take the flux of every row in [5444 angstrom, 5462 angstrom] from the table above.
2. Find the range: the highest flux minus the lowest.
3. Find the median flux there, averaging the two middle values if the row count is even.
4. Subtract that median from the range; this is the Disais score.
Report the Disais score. -11.7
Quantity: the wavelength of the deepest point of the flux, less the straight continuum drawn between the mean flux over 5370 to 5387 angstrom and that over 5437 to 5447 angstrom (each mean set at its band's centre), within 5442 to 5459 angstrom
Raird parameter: 5455.59 angstrom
